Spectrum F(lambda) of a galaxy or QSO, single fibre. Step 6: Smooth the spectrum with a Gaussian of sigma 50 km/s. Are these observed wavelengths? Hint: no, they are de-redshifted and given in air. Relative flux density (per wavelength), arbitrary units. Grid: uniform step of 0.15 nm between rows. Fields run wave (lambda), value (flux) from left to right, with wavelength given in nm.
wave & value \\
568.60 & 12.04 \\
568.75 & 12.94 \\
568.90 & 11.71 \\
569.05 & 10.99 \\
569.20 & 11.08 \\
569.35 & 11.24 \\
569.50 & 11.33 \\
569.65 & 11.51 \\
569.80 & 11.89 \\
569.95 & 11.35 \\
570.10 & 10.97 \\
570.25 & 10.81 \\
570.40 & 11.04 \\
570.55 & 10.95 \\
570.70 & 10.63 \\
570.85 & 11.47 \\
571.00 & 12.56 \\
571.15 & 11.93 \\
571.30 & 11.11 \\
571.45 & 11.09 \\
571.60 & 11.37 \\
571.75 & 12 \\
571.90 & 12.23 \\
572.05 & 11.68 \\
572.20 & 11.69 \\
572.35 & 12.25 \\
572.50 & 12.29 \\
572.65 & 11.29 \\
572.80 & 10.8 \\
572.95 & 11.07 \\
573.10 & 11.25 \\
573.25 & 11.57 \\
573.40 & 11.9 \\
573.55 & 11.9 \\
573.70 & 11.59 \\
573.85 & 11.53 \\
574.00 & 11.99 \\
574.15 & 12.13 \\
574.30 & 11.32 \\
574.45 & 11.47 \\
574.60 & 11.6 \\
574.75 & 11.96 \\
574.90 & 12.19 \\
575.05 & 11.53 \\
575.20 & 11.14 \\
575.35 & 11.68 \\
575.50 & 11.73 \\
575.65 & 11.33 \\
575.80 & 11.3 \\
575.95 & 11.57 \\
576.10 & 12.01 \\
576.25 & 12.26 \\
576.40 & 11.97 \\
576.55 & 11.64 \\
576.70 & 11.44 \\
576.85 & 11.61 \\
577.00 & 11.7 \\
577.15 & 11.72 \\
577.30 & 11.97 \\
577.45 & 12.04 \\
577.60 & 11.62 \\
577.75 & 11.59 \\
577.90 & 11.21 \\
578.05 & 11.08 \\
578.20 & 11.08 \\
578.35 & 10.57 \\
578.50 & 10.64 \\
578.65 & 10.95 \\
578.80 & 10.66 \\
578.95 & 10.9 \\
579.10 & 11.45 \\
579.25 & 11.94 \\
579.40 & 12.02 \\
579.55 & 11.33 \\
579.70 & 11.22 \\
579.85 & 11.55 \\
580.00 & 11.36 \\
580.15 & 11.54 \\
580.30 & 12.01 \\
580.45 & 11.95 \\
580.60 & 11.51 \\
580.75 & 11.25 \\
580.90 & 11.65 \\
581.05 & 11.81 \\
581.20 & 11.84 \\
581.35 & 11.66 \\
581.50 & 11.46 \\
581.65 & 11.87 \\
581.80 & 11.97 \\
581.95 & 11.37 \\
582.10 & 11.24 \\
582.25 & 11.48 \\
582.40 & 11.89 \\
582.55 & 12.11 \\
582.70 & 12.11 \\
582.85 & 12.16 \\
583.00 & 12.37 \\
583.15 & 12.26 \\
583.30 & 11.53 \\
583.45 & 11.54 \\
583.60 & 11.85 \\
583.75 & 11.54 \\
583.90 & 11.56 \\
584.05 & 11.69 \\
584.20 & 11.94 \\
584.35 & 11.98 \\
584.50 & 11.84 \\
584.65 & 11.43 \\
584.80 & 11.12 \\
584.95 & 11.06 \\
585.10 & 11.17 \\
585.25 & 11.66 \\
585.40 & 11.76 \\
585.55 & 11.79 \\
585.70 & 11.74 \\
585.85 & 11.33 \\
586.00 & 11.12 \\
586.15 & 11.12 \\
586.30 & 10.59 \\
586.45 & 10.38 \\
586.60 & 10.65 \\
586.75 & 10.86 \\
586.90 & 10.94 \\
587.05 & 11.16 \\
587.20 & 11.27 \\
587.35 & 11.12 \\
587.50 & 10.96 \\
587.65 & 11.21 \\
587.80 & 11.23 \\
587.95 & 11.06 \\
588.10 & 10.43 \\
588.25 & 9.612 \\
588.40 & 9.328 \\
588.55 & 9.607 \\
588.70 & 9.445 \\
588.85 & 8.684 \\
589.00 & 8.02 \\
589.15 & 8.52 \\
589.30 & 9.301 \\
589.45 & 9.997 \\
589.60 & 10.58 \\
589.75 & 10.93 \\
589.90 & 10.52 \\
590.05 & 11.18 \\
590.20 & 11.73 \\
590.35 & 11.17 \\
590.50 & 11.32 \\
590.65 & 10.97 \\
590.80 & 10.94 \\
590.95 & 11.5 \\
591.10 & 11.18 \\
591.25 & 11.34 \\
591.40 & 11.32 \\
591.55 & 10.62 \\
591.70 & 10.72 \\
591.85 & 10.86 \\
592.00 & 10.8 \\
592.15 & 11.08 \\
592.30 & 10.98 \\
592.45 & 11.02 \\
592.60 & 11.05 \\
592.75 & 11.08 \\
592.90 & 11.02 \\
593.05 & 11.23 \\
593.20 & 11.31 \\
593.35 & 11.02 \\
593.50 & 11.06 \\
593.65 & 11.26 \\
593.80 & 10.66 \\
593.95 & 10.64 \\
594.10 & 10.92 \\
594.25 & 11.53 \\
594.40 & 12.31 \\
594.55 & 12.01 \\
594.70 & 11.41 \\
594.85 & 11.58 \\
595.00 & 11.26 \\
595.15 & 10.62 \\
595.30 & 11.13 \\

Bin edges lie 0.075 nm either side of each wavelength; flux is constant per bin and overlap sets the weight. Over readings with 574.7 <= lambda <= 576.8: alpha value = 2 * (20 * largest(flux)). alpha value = 490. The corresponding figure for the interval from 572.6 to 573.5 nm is 476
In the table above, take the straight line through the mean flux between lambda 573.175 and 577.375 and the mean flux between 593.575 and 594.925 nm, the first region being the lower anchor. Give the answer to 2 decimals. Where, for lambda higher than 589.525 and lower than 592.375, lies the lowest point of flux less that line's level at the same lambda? 589.90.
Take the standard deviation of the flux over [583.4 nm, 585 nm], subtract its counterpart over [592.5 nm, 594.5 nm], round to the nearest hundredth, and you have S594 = -0.11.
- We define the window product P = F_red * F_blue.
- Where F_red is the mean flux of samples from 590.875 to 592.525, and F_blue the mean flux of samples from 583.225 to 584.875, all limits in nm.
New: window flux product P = 128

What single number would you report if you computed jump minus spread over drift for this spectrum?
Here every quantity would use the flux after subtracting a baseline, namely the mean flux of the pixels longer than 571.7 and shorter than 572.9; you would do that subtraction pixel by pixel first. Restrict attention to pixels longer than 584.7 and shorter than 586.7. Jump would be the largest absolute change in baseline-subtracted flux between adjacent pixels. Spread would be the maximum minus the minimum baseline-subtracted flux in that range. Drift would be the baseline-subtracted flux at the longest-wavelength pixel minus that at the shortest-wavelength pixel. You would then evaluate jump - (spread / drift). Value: 3.5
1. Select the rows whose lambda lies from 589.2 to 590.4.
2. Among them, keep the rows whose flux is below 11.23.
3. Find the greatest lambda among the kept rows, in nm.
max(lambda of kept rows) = 590.35 nm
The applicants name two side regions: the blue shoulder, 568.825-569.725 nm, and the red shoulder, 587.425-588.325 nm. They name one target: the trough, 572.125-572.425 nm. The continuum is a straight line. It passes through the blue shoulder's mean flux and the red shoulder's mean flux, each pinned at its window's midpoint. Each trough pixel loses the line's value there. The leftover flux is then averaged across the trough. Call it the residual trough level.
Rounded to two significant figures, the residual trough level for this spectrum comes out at 0.75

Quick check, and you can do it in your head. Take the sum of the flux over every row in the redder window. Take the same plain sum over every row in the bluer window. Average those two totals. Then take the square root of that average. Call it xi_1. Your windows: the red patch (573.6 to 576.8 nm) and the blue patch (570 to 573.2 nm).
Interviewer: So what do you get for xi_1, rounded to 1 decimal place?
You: 15.6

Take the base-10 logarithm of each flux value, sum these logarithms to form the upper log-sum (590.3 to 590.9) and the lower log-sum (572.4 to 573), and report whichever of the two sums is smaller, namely 4.18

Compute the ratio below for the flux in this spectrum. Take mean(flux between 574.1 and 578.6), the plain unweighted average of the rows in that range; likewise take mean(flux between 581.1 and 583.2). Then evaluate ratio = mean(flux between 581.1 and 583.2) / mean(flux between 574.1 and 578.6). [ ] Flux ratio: 1.02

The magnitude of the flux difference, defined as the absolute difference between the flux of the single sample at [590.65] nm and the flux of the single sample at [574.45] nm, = 0.5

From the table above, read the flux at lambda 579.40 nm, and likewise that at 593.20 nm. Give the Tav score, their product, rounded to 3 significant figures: 136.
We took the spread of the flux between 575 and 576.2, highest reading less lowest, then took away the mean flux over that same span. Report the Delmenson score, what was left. -10.7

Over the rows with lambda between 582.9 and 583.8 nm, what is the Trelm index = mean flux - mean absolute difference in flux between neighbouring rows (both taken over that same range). 11.6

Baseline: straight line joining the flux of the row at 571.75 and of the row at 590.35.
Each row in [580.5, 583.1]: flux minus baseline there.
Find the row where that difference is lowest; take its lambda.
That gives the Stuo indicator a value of 580.75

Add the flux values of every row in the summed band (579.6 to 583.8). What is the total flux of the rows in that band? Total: 328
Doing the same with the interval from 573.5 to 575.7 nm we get 175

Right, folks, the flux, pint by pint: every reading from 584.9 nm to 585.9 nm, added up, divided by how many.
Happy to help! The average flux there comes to 11.5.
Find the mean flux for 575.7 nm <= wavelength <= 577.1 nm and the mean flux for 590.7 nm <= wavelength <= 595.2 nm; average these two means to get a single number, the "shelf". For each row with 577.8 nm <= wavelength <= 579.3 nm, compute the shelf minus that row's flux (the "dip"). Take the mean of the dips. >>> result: 0.39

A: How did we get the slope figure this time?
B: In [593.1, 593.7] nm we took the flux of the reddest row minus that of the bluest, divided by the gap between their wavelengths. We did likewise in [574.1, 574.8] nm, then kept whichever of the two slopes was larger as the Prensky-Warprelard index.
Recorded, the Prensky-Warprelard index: -0.11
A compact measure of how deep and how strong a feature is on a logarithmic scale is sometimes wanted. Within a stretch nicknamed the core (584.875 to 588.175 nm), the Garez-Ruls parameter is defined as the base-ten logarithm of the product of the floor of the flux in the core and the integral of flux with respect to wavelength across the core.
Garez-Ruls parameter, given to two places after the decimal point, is 2.58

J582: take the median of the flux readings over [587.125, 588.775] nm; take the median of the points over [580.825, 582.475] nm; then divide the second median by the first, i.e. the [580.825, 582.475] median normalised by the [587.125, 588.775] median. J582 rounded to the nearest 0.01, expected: 1.06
